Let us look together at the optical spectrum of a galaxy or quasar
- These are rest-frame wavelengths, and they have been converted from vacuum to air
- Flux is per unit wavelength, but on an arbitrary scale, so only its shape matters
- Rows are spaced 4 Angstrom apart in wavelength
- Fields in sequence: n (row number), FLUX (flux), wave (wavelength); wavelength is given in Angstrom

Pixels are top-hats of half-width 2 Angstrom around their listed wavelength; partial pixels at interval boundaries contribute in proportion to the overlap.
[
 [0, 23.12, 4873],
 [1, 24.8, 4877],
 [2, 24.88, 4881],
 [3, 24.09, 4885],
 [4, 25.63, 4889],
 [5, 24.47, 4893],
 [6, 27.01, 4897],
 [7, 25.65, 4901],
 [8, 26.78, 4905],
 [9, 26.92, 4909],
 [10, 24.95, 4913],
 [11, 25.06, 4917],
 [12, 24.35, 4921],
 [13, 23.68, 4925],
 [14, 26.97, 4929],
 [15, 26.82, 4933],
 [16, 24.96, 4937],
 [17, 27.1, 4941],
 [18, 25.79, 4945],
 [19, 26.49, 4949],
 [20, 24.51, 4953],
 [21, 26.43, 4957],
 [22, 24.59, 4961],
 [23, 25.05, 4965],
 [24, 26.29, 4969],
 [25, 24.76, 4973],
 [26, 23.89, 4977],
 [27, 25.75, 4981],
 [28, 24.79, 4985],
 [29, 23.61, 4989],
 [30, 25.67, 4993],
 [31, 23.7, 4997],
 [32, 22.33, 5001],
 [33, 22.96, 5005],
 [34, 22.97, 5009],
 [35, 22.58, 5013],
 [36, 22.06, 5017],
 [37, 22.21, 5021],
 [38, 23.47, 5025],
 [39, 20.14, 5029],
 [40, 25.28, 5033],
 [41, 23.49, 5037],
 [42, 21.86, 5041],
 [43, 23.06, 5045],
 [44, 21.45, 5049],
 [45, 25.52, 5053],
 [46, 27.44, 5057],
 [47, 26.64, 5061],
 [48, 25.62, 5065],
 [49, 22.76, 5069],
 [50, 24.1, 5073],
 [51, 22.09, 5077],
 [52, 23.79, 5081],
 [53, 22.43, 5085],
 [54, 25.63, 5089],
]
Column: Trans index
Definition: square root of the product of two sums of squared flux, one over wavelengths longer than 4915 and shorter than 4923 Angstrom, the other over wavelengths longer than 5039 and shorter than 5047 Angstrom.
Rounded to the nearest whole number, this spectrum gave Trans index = 1110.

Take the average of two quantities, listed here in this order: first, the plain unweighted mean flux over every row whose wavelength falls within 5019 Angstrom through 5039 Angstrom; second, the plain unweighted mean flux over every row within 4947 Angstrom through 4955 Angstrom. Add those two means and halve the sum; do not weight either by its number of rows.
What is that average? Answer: 24.2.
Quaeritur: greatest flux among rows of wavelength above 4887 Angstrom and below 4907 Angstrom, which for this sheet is 27.01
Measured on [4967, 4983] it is 26.29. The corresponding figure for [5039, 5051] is 23.06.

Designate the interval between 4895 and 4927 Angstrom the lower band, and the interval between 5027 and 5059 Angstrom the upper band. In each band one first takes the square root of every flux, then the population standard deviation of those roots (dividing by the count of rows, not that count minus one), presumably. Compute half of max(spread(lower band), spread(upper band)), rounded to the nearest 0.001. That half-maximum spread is 0.117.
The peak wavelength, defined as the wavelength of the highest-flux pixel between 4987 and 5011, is 4993 Angstrom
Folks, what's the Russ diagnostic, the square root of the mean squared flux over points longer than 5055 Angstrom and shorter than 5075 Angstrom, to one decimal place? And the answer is 25.4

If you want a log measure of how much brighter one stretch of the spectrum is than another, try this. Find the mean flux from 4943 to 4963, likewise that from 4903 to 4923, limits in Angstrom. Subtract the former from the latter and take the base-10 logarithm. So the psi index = -1.3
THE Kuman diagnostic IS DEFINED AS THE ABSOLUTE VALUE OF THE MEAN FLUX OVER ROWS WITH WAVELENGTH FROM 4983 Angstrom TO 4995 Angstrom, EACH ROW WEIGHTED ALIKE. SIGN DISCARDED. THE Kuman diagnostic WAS 24.7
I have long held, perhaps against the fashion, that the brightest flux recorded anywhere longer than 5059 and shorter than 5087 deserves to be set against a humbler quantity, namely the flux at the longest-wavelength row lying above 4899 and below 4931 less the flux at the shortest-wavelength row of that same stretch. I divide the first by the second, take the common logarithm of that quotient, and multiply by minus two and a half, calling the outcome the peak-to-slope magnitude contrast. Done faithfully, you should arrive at -3.3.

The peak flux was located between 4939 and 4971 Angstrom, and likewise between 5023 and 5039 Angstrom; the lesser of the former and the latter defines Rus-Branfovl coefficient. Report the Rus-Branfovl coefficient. 25.3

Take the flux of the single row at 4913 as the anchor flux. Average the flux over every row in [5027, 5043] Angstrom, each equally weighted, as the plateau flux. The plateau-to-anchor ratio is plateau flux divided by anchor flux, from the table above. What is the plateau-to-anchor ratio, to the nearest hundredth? 0.91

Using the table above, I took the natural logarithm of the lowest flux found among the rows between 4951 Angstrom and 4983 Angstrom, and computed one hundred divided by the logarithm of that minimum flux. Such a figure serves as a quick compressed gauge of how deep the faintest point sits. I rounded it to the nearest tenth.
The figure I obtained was 31.5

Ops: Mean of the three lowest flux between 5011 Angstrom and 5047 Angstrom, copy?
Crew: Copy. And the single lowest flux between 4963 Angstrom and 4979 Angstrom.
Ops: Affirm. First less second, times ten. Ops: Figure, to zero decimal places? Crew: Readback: -25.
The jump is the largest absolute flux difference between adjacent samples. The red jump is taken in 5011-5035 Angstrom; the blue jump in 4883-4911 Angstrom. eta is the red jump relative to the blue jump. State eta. 2.0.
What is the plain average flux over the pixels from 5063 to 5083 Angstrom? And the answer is 23.7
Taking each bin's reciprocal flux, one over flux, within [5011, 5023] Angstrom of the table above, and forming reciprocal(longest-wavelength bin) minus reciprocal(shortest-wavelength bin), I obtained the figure 0.0007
